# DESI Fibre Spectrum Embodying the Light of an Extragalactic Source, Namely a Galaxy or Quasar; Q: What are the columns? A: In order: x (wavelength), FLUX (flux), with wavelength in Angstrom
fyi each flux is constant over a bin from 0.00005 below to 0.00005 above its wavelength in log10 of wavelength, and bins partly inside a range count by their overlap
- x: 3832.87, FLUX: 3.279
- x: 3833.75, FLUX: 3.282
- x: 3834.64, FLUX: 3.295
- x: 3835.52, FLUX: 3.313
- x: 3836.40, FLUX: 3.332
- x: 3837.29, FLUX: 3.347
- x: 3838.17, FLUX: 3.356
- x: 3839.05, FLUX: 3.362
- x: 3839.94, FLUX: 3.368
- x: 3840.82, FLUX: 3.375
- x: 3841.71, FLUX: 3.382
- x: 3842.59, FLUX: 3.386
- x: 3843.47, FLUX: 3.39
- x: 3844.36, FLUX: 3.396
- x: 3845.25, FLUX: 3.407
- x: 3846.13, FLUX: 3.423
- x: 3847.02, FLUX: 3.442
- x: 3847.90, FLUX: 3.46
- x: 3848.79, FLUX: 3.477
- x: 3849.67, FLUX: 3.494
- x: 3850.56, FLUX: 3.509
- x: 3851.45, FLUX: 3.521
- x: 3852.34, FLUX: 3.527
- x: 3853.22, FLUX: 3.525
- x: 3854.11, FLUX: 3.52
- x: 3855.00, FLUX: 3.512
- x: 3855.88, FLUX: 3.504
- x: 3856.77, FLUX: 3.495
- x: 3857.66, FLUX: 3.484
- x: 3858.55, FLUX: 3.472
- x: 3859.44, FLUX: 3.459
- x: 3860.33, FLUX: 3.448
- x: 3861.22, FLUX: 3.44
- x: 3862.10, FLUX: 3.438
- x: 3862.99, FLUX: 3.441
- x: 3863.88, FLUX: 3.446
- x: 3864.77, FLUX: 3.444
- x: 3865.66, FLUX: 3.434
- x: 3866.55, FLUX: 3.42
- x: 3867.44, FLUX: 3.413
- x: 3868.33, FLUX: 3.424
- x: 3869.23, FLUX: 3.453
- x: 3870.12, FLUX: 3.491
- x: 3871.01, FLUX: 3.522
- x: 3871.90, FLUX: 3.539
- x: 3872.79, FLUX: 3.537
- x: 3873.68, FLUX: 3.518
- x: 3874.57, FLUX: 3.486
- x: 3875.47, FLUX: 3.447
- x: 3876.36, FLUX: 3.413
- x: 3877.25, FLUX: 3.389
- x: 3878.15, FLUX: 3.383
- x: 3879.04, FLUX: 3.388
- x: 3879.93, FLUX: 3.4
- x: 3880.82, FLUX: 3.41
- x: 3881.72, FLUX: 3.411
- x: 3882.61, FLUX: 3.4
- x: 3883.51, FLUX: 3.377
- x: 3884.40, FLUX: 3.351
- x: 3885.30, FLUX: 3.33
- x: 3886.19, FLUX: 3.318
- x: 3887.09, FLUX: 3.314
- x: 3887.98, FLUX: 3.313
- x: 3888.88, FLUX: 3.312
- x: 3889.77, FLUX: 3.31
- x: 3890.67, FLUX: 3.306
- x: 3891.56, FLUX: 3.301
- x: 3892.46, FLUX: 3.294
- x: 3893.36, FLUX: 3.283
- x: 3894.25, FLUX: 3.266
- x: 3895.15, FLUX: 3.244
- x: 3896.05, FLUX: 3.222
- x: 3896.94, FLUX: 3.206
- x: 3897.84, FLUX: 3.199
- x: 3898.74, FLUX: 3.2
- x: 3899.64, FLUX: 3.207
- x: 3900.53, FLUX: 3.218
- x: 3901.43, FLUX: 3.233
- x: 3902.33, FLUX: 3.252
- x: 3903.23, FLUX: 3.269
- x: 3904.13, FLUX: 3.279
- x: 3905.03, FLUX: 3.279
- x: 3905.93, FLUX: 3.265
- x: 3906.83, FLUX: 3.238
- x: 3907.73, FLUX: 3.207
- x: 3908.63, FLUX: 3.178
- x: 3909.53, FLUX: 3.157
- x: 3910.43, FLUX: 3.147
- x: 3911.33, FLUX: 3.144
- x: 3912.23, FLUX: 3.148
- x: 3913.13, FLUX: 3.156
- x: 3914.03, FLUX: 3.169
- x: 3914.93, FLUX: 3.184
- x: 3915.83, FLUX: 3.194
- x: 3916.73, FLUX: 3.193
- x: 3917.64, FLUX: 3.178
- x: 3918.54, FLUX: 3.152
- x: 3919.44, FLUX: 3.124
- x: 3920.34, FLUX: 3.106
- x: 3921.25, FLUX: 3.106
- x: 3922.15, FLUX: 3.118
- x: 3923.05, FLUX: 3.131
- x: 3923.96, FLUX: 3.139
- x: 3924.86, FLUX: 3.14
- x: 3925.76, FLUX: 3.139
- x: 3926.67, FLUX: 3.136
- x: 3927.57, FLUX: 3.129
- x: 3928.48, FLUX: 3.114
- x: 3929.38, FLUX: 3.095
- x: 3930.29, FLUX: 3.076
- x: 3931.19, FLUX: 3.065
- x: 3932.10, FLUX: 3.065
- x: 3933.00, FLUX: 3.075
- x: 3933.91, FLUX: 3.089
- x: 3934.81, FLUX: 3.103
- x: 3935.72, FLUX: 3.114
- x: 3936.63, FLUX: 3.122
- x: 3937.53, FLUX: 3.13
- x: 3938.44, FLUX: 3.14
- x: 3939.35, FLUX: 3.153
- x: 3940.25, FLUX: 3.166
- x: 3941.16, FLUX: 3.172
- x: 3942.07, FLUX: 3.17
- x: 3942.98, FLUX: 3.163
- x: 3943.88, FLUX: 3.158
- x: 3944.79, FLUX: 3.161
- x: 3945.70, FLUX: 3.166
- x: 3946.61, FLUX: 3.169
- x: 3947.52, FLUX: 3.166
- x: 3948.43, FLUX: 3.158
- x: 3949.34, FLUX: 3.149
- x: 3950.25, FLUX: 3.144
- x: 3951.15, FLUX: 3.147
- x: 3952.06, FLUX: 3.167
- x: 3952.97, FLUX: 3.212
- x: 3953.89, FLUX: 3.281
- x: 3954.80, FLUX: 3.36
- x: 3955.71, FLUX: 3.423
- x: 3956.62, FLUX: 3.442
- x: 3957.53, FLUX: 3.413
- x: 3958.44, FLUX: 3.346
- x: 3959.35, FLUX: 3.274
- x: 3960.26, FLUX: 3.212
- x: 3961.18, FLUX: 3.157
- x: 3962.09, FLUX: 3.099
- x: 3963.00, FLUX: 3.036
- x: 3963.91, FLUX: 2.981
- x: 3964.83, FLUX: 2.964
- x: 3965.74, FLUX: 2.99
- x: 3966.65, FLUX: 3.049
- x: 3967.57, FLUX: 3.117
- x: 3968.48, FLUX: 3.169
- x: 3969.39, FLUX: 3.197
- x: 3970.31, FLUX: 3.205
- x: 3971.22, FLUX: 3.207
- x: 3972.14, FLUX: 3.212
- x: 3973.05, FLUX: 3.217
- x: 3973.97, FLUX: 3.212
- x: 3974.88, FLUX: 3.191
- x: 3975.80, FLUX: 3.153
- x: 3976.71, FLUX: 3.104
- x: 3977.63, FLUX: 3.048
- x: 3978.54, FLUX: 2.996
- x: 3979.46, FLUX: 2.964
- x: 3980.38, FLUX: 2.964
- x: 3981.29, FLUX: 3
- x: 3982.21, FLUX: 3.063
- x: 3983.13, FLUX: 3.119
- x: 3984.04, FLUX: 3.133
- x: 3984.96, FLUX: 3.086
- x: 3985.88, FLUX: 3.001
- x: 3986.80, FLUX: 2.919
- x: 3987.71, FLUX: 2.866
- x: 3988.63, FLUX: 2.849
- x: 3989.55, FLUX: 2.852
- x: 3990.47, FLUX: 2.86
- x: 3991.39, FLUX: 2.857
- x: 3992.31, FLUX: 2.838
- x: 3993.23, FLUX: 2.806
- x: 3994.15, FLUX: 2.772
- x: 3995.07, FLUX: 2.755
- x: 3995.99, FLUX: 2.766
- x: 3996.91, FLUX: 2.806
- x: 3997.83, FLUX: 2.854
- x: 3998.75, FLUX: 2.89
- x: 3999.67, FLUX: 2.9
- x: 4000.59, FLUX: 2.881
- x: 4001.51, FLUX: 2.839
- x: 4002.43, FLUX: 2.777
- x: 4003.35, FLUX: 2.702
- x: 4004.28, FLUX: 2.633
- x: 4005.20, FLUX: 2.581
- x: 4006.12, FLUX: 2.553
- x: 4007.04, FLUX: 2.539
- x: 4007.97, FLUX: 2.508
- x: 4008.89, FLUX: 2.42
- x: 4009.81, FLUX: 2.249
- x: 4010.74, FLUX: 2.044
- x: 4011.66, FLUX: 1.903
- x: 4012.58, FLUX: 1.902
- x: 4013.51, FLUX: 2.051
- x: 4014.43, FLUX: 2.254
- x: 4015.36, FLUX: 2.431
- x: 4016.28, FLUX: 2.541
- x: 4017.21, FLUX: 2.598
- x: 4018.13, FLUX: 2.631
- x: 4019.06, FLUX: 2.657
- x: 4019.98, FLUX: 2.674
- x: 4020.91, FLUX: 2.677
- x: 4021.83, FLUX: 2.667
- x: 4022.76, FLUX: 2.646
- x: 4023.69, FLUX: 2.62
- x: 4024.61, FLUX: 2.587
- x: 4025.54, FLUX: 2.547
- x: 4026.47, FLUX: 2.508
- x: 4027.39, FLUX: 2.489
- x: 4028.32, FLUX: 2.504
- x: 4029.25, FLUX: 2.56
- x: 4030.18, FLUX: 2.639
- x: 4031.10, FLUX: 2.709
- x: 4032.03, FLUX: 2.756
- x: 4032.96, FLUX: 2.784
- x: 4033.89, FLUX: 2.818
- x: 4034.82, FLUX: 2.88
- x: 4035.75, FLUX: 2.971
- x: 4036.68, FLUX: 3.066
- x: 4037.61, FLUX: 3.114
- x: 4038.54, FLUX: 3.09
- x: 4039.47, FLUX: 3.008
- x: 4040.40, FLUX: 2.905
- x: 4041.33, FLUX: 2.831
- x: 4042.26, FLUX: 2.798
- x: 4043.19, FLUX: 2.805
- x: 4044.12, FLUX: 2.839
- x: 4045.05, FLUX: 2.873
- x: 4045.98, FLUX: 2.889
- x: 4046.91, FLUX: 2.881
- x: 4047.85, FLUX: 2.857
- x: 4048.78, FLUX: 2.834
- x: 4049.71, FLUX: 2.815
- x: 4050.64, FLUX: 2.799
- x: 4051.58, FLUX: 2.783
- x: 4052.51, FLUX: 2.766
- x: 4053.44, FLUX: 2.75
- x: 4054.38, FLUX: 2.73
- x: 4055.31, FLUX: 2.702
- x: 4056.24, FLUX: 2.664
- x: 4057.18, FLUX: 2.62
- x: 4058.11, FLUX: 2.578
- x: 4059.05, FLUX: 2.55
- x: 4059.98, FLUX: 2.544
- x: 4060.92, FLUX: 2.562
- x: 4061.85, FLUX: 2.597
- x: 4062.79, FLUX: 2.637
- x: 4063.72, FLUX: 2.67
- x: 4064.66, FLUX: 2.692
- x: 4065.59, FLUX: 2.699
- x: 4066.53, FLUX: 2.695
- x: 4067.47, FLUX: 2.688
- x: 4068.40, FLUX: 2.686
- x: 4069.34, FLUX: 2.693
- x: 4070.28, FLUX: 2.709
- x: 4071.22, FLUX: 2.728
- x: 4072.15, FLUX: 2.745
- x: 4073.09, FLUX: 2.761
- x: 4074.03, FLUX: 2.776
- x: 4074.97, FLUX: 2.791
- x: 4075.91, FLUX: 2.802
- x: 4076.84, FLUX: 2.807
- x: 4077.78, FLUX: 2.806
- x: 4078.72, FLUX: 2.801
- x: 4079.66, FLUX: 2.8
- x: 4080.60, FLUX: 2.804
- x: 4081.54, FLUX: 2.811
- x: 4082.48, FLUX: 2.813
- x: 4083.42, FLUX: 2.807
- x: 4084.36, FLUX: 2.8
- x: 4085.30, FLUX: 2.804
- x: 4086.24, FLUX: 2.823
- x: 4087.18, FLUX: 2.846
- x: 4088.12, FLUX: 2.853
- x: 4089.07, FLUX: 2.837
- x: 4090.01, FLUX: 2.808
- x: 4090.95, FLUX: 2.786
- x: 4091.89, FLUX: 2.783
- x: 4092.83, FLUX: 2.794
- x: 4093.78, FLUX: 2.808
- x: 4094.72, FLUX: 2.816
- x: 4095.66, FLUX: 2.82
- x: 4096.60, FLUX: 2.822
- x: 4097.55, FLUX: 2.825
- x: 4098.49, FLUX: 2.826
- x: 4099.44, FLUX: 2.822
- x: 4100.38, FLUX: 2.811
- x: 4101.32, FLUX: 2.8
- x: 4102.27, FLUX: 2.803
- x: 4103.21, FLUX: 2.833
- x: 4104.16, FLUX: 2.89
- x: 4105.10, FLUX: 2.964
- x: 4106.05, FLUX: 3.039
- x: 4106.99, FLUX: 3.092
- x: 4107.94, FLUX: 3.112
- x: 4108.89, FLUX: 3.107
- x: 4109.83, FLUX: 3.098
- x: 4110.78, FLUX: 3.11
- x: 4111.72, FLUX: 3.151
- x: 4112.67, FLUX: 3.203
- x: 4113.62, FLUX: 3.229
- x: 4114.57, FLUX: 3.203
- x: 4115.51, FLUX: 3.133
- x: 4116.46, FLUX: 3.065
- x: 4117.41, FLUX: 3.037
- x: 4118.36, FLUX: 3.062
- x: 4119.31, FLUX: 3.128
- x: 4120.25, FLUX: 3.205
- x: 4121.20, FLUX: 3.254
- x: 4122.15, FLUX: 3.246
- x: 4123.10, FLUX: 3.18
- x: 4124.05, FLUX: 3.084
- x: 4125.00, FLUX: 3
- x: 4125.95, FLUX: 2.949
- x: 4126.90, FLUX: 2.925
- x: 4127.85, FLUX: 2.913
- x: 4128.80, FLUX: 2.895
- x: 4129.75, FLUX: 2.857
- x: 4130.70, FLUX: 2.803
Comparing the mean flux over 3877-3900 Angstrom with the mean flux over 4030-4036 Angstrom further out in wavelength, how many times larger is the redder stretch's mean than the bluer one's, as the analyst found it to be 0.84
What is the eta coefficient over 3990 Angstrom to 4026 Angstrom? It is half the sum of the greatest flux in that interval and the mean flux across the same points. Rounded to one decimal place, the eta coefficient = 2.7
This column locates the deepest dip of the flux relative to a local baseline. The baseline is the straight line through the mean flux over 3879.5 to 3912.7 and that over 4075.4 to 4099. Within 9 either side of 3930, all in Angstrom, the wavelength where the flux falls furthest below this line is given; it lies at 3931.19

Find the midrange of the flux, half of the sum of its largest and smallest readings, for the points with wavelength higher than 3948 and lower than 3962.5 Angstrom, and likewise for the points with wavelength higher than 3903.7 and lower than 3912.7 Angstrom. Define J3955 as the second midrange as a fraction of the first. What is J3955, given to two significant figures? 0.98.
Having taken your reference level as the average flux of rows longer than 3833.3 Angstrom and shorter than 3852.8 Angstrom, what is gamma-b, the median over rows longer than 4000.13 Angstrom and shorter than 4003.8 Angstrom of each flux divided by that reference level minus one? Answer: -0.17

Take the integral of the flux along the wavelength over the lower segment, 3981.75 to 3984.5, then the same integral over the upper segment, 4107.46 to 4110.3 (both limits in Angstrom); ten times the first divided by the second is 9.7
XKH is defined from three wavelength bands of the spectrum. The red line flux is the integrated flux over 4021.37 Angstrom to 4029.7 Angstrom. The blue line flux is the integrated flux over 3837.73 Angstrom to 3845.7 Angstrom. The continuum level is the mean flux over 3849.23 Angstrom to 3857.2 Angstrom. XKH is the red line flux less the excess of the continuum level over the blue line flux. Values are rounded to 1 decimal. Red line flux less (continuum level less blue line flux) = 44.8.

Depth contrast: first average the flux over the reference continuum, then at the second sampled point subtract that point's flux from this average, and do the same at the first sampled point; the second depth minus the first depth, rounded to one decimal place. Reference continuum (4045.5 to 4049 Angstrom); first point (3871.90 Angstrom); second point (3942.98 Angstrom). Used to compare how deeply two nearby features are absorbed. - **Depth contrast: 0.4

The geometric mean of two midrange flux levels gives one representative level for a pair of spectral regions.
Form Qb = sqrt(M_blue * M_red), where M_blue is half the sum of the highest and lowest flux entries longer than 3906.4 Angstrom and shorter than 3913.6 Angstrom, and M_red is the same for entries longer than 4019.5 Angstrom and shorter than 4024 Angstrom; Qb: 2.91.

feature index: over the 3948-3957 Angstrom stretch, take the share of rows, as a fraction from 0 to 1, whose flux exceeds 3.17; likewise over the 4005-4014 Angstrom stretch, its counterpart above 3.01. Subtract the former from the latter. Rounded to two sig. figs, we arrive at -0.50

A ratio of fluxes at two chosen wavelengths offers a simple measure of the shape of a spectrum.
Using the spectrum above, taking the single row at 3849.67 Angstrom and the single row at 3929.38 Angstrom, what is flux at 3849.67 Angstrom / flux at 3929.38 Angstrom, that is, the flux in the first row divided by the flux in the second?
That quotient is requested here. 1.13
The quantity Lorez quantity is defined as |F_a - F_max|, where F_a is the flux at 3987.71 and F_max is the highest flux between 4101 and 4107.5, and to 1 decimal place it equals 0.2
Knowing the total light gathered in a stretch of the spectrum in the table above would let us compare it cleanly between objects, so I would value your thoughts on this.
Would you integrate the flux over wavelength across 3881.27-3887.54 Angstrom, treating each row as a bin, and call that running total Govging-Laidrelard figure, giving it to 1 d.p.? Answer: 21.0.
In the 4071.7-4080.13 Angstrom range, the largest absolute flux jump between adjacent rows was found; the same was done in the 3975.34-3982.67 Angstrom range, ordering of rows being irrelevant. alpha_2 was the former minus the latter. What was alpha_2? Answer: -0.05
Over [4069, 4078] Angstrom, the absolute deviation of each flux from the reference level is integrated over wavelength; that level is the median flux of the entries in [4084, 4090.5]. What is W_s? 1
